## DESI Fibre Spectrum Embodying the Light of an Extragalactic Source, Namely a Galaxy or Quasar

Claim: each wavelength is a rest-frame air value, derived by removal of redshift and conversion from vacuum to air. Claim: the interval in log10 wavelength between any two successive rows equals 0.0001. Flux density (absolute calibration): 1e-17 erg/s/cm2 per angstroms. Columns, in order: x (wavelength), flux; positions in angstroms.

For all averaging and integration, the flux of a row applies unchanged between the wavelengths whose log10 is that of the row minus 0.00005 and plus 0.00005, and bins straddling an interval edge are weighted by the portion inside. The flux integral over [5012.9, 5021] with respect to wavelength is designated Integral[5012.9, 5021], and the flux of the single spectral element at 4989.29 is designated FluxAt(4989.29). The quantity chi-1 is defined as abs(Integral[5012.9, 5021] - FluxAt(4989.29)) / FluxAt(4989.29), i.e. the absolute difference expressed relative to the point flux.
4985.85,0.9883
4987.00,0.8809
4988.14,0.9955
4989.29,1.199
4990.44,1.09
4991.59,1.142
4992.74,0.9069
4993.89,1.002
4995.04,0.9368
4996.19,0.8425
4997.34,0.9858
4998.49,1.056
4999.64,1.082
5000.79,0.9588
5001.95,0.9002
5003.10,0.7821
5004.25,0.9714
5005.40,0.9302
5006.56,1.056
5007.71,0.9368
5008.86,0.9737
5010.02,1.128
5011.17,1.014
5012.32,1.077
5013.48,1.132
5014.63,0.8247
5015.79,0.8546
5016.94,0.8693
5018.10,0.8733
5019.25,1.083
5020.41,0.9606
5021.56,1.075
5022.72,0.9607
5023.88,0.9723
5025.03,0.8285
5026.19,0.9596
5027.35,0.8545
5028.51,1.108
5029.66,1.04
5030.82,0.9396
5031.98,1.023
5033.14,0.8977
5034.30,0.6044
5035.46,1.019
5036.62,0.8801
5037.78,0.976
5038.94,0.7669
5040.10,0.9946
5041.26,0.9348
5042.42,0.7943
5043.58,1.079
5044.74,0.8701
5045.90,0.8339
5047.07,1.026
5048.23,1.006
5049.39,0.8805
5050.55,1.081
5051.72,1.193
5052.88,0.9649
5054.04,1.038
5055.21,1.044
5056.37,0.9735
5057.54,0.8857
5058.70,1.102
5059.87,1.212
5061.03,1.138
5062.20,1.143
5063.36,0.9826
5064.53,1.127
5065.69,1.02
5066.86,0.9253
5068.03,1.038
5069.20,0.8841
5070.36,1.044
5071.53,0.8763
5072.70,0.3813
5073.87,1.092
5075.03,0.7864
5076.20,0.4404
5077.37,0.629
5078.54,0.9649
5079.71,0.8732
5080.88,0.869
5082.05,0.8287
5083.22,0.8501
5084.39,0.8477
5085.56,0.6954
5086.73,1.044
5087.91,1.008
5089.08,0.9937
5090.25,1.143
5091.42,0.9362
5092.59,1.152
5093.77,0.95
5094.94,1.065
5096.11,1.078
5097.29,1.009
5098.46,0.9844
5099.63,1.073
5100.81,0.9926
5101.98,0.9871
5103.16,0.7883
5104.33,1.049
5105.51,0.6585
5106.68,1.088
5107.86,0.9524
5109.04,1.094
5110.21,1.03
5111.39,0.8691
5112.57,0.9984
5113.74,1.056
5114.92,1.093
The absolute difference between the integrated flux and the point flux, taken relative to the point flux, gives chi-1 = 5.4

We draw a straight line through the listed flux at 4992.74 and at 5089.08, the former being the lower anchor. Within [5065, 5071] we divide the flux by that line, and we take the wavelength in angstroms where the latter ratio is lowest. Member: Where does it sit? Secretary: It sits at 5069.20 angstroms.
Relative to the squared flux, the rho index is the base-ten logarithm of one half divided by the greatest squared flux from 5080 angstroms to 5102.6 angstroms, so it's -0.42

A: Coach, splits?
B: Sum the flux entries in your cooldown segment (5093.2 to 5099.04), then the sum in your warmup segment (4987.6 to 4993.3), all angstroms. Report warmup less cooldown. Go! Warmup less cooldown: 0.2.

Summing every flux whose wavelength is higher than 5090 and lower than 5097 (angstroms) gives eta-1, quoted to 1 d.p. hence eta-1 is 6.3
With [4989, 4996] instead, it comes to 6.3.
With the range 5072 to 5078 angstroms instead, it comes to 3.3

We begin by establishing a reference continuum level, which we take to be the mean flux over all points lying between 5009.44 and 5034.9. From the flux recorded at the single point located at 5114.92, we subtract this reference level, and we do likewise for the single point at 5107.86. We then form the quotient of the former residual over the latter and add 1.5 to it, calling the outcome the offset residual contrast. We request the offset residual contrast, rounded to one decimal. -21.9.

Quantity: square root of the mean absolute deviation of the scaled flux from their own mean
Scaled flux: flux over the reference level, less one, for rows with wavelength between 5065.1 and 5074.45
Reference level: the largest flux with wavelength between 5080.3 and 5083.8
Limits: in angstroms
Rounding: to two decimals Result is 0.41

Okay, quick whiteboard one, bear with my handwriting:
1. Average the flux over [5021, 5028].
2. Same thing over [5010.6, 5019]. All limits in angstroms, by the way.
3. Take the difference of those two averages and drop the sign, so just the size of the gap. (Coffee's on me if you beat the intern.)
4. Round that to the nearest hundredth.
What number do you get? 0.01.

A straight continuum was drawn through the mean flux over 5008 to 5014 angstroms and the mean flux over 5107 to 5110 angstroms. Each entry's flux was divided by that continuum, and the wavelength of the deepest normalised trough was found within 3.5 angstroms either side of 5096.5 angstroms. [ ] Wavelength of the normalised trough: 5093.77 angstroms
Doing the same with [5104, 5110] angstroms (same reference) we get 5105.51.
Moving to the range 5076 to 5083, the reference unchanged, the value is 5076.20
